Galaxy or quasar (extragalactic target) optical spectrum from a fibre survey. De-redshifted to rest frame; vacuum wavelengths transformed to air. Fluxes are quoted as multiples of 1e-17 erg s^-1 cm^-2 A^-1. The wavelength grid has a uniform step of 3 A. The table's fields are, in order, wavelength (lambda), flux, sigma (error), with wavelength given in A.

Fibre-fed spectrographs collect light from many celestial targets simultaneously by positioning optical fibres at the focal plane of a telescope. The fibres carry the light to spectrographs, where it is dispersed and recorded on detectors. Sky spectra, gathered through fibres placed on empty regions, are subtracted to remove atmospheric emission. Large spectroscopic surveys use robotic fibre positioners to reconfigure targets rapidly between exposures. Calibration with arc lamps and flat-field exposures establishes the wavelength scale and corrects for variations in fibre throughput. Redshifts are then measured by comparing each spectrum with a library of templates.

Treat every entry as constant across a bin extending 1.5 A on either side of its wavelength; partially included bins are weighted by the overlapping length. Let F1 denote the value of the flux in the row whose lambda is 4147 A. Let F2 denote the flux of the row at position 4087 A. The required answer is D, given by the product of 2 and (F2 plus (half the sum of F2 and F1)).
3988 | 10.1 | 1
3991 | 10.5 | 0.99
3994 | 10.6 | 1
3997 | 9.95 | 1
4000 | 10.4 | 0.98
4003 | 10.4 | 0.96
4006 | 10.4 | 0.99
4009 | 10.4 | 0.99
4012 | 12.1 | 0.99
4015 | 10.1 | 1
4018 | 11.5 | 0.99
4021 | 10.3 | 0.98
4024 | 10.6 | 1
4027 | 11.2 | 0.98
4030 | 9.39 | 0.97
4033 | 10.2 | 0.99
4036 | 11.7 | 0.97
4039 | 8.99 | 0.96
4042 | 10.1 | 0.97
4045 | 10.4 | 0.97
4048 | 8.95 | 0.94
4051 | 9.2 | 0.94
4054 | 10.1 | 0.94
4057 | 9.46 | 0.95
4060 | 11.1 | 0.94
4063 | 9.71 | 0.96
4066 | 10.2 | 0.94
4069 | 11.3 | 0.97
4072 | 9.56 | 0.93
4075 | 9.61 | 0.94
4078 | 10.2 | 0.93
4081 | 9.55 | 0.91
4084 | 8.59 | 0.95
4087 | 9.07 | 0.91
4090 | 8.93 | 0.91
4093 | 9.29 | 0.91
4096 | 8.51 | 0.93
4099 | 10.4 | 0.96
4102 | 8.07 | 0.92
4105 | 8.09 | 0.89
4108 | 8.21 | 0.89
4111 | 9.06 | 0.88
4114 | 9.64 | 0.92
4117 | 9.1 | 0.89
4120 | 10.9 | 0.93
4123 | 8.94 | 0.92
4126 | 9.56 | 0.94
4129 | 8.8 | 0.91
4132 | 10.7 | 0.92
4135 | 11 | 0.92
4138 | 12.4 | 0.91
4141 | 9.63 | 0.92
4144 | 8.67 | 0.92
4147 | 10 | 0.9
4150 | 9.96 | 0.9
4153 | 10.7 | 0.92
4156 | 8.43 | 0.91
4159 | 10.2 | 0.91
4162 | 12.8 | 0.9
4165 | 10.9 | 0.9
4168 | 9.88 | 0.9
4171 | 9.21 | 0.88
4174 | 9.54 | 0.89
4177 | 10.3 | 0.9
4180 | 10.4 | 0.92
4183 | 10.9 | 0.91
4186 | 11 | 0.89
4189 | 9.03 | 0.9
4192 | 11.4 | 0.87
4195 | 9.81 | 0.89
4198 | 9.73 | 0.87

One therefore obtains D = 37.2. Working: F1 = 10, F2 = 9.07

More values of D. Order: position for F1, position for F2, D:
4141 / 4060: 42.9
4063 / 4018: 44.2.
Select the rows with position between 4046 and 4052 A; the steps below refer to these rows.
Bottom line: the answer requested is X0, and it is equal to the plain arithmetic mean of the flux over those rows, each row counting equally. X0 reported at 9.1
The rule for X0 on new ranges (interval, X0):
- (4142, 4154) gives 9.8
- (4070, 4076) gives 9.6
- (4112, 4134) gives 9.7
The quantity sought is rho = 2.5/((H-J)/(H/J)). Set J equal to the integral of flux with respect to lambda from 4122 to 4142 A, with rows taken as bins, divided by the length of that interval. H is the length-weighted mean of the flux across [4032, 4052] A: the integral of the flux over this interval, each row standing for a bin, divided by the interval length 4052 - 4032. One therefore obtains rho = -10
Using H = 9.9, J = 10.2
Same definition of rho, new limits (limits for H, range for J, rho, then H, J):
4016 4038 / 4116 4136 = 3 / 10.6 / 9.8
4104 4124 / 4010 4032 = -1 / 9.2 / 10.7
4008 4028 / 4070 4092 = 2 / 10.9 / 9.4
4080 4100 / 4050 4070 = -2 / 9.2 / 10.1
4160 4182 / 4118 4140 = 17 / 10.4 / 10.3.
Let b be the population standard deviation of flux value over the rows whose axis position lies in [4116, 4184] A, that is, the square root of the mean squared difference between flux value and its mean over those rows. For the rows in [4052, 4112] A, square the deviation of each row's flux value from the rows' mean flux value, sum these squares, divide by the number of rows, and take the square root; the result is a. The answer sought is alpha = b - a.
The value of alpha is 0.18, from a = 0.90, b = 1.1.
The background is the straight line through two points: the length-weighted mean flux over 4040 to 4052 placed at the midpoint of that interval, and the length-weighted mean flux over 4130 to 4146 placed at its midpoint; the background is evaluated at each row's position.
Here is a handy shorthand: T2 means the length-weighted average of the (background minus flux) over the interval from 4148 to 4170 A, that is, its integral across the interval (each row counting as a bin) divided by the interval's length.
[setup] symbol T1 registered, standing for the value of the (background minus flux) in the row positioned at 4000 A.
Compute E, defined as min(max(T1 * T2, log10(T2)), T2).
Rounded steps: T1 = -1.1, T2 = 0.21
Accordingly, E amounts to -0.2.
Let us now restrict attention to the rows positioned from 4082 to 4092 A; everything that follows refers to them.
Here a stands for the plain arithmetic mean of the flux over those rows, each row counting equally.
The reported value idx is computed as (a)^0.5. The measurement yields 2.98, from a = 8.9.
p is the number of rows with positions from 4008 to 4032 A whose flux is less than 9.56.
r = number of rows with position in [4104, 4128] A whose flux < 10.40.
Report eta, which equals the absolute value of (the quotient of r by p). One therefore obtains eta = 7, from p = 1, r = 7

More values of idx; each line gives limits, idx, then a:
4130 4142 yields 3.31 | 10.9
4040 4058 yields 3.11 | 9.7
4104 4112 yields 2.91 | 8.5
